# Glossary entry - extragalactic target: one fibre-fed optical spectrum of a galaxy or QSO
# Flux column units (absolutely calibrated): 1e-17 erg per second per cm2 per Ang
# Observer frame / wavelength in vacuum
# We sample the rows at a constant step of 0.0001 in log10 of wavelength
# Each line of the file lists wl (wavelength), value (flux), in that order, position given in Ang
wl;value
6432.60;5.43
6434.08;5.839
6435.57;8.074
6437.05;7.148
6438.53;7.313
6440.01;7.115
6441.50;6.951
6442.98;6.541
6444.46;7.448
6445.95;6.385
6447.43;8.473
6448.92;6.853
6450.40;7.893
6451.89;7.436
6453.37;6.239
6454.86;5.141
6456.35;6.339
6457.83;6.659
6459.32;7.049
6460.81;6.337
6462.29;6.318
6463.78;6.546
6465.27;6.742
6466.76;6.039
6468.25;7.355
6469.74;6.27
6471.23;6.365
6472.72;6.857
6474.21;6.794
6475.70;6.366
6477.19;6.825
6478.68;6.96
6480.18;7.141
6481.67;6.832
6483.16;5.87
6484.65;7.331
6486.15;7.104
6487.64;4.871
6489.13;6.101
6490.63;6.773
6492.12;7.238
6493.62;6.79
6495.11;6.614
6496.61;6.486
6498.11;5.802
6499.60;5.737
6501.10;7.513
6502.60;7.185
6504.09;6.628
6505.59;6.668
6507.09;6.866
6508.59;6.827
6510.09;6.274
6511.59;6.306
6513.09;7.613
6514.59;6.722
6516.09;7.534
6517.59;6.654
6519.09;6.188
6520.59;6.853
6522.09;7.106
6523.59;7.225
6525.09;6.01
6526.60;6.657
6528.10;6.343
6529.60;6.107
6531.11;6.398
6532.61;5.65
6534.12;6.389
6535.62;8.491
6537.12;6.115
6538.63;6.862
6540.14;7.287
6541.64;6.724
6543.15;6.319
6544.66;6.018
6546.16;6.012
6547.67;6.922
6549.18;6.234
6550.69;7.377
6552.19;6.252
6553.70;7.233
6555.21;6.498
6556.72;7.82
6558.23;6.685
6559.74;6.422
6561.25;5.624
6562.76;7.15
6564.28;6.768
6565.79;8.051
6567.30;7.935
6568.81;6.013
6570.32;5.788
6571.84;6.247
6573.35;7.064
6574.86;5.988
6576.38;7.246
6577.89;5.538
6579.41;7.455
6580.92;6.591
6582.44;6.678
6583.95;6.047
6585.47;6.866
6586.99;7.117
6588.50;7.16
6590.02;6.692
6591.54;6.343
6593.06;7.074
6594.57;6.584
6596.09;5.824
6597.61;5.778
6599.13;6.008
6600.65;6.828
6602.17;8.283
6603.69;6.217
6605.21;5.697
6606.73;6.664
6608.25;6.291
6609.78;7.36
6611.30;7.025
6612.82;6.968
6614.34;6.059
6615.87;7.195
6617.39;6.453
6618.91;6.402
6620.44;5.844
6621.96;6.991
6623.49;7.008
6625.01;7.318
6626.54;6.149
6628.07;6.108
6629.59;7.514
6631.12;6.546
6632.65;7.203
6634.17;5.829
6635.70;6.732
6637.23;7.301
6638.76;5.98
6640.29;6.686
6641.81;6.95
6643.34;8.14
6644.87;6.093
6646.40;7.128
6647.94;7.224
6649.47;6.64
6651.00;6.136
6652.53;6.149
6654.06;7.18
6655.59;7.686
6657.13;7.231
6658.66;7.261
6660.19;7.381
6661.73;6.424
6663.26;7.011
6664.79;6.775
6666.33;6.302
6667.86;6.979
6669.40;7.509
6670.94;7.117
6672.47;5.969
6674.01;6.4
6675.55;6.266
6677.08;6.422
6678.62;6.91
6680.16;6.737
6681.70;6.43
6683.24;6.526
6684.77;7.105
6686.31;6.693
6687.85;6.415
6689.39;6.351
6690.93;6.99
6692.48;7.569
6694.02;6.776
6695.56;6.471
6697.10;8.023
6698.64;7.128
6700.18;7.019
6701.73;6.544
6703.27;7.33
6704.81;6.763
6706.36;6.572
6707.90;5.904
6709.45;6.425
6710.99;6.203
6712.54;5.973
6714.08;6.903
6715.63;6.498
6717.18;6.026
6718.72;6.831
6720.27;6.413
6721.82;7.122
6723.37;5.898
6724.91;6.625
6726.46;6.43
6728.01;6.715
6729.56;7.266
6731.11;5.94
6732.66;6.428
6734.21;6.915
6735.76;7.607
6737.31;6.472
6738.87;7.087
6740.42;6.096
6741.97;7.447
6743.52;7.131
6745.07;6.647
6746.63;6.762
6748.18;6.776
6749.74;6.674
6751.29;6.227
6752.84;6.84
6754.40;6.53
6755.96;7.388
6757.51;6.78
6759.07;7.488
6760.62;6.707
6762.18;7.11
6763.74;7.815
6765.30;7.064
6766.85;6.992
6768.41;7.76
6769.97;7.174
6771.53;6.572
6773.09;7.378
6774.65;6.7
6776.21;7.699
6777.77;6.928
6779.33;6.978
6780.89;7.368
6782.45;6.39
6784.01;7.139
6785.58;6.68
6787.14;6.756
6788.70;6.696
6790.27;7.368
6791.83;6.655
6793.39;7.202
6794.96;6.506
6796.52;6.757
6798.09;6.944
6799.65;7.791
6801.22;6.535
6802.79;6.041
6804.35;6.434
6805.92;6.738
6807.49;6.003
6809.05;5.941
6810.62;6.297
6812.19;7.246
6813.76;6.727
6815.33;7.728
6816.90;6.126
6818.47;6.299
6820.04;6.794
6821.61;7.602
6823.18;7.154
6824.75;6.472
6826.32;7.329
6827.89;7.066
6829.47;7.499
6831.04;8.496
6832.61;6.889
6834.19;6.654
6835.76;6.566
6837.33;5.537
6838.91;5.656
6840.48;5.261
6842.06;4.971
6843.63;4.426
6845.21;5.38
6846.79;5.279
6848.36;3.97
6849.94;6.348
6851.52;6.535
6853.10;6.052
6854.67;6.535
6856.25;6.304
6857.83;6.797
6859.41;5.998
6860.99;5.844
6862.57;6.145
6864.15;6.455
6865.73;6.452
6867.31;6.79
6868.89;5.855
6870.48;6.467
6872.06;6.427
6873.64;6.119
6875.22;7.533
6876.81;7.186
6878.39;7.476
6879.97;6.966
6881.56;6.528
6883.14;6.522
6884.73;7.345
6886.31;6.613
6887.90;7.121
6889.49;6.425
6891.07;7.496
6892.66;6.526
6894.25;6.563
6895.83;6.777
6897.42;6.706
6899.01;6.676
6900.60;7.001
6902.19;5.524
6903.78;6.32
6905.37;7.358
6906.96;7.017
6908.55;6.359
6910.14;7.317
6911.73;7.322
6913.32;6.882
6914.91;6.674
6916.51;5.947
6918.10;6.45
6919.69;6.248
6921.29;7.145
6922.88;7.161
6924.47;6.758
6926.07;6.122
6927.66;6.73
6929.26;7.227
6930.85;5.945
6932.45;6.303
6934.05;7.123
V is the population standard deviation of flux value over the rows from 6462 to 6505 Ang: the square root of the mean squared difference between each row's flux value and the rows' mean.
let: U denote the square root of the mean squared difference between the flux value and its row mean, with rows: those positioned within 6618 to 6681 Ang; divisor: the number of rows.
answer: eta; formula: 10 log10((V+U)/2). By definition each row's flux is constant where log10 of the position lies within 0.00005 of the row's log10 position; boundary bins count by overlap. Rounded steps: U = 0.55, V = 0.57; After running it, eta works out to -2.5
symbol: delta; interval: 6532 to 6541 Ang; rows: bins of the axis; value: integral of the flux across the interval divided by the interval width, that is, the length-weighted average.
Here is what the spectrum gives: 6.82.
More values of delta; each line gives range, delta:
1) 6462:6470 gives 6.57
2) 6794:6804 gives 6.75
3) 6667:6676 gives 6.71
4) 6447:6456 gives 6.92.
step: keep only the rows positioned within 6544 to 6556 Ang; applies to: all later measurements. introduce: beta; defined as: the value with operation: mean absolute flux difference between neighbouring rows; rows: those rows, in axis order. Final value 0.80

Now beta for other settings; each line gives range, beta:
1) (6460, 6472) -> 0.52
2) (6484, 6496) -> 0.78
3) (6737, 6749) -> 0.56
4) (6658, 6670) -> 0.51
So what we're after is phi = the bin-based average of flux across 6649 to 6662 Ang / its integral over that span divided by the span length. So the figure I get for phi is 6.92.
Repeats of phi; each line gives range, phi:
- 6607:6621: 6.63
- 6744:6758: 6.74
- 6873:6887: 6.93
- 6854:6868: 6.36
